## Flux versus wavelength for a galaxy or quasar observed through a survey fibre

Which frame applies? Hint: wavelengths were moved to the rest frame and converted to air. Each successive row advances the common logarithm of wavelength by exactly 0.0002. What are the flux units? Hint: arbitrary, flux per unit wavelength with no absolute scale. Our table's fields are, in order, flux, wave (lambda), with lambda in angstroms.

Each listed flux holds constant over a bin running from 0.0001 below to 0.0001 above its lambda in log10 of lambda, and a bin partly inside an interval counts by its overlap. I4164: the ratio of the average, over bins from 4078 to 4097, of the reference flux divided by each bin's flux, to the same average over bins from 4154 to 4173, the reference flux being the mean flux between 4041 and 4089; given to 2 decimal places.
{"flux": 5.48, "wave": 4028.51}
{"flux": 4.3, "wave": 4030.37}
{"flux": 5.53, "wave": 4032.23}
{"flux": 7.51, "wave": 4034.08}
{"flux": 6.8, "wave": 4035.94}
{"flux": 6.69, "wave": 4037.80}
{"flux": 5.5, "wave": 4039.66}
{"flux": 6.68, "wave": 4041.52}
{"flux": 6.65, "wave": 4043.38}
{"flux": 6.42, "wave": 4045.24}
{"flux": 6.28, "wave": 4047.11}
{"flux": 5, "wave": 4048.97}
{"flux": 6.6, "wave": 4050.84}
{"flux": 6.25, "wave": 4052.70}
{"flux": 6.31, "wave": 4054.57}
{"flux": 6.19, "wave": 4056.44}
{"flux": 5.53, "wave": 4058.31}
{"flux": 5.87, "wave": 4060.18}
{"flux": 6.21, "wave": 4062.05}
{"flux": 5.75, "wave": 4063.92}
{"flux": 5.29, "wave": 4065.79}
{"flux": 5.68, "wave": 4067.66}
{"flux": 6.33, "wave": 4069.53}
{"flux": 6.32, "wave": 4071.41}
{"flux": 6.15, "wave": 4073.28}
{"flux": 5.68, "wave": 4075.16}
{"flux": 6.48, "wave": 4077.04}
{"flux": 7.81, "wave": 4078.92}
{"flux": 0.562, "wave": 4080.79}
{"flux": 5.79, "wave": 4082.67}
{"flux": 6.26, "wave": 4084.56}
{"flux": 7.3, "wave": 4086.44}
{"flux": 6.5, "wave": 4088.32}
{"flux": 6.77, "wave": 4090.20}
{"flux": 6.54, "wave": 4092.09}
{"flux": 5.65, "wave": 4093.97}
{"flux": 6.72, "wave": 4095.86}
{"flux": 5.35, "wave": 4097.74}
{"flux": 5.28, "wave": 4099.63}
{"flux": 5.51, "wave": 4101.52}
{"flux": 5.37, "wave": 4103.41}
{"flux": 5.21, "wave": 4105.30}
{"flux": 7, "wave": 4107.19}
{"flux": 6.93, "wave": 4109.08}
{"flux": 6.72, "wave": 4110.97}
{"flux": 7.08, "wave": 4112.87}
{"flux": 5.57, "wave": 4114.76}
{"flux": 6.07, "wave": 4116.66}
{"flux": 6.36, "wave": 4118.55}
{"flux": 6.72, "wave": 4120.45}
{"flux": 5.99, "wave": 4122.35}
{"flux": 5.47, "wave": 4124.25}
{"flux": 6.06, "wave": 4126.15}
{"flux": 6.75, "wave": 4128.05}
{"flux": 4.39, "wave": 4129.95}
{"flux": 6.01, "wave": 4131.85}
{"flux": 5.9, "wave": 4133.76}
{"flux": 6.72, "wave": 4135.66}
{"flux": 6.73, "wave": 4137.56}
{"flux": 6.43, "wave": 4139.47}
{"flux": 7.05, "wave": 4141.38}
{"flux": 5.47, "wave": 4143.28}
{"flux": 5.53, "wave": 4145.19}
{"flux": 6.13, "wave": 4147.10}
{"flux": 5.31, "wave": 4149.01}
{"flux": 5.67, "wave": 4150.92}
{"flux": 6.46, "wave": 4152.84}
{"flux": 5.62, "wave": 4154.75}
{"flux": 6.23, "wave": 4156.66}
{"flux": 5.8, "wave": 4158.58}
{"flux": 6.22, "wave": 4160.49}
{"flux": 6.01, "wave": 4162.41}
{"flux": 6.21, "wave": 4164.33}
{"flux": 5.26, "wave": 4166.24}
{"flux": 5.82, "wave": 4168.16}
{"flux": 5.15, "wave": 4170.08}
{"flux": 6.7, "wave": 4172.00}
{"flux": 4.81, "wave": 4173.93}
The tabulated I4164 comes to 1.85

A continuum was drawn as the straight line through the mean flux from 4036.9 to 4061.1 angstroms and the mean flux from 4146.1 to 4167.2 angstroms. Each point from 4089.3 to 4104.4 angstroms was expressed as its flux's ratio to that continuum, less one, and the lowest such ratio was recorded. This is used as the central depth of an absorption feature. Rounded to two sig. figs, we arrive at -0.12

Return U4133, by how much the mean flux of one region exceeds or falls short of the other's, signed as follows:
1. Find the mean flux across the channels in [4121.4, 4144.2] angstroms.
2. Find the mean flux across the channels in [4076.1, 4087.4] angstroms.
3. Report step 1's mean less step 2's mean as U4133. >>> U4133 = 0.38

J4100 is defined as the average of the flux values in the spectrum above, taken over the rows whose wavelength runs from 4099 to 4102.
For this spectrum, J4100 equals 5.39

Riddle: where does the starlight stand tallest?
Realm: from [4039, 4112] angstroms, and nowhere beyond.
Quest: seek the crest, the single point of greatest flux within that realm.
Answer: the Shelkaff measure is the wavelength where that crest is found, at 4078.92 angstroms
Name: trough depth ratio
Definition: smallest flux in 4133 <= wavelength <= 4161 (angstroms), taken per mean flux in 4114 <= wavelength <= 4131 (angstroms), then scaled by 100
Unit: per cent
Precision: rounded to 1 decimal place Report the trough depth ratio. 89.5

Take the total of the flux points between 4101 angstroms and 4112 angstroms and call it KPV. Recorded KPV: 36.7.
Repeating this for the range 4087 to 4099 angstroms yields 37.5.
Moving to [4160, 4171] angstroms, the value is 34.7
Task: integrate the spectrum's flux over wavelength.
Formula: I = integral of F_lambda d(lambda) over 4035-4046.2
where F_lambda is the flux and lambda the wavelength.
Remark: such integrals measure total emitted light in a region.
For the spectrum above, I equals 72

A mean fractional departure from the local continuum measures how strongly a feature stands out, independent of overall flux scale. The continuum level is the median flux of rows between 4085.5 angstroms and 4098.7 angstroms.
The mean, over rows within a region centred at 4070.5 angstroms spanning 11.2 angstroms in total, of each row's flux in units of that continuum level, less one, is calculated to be -0.10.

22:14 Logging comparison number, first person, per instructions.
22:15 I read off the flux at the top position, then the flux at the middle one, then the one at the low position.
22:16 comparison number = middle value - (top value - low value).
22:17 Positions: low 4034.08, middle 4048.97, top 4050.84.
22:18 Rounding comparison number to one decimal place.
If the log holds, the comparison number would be 5.9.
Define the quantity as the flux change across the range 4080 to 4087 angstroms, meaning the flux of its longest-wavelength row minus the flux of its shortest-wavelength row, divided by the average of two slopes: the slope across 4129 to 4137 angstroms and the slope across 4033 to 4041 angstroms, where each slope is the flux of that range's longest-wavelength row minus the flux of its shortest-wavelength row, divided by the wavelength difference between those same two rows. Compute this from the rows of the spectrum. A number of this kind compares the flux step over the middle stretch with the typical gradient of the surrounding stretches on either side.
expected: 282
